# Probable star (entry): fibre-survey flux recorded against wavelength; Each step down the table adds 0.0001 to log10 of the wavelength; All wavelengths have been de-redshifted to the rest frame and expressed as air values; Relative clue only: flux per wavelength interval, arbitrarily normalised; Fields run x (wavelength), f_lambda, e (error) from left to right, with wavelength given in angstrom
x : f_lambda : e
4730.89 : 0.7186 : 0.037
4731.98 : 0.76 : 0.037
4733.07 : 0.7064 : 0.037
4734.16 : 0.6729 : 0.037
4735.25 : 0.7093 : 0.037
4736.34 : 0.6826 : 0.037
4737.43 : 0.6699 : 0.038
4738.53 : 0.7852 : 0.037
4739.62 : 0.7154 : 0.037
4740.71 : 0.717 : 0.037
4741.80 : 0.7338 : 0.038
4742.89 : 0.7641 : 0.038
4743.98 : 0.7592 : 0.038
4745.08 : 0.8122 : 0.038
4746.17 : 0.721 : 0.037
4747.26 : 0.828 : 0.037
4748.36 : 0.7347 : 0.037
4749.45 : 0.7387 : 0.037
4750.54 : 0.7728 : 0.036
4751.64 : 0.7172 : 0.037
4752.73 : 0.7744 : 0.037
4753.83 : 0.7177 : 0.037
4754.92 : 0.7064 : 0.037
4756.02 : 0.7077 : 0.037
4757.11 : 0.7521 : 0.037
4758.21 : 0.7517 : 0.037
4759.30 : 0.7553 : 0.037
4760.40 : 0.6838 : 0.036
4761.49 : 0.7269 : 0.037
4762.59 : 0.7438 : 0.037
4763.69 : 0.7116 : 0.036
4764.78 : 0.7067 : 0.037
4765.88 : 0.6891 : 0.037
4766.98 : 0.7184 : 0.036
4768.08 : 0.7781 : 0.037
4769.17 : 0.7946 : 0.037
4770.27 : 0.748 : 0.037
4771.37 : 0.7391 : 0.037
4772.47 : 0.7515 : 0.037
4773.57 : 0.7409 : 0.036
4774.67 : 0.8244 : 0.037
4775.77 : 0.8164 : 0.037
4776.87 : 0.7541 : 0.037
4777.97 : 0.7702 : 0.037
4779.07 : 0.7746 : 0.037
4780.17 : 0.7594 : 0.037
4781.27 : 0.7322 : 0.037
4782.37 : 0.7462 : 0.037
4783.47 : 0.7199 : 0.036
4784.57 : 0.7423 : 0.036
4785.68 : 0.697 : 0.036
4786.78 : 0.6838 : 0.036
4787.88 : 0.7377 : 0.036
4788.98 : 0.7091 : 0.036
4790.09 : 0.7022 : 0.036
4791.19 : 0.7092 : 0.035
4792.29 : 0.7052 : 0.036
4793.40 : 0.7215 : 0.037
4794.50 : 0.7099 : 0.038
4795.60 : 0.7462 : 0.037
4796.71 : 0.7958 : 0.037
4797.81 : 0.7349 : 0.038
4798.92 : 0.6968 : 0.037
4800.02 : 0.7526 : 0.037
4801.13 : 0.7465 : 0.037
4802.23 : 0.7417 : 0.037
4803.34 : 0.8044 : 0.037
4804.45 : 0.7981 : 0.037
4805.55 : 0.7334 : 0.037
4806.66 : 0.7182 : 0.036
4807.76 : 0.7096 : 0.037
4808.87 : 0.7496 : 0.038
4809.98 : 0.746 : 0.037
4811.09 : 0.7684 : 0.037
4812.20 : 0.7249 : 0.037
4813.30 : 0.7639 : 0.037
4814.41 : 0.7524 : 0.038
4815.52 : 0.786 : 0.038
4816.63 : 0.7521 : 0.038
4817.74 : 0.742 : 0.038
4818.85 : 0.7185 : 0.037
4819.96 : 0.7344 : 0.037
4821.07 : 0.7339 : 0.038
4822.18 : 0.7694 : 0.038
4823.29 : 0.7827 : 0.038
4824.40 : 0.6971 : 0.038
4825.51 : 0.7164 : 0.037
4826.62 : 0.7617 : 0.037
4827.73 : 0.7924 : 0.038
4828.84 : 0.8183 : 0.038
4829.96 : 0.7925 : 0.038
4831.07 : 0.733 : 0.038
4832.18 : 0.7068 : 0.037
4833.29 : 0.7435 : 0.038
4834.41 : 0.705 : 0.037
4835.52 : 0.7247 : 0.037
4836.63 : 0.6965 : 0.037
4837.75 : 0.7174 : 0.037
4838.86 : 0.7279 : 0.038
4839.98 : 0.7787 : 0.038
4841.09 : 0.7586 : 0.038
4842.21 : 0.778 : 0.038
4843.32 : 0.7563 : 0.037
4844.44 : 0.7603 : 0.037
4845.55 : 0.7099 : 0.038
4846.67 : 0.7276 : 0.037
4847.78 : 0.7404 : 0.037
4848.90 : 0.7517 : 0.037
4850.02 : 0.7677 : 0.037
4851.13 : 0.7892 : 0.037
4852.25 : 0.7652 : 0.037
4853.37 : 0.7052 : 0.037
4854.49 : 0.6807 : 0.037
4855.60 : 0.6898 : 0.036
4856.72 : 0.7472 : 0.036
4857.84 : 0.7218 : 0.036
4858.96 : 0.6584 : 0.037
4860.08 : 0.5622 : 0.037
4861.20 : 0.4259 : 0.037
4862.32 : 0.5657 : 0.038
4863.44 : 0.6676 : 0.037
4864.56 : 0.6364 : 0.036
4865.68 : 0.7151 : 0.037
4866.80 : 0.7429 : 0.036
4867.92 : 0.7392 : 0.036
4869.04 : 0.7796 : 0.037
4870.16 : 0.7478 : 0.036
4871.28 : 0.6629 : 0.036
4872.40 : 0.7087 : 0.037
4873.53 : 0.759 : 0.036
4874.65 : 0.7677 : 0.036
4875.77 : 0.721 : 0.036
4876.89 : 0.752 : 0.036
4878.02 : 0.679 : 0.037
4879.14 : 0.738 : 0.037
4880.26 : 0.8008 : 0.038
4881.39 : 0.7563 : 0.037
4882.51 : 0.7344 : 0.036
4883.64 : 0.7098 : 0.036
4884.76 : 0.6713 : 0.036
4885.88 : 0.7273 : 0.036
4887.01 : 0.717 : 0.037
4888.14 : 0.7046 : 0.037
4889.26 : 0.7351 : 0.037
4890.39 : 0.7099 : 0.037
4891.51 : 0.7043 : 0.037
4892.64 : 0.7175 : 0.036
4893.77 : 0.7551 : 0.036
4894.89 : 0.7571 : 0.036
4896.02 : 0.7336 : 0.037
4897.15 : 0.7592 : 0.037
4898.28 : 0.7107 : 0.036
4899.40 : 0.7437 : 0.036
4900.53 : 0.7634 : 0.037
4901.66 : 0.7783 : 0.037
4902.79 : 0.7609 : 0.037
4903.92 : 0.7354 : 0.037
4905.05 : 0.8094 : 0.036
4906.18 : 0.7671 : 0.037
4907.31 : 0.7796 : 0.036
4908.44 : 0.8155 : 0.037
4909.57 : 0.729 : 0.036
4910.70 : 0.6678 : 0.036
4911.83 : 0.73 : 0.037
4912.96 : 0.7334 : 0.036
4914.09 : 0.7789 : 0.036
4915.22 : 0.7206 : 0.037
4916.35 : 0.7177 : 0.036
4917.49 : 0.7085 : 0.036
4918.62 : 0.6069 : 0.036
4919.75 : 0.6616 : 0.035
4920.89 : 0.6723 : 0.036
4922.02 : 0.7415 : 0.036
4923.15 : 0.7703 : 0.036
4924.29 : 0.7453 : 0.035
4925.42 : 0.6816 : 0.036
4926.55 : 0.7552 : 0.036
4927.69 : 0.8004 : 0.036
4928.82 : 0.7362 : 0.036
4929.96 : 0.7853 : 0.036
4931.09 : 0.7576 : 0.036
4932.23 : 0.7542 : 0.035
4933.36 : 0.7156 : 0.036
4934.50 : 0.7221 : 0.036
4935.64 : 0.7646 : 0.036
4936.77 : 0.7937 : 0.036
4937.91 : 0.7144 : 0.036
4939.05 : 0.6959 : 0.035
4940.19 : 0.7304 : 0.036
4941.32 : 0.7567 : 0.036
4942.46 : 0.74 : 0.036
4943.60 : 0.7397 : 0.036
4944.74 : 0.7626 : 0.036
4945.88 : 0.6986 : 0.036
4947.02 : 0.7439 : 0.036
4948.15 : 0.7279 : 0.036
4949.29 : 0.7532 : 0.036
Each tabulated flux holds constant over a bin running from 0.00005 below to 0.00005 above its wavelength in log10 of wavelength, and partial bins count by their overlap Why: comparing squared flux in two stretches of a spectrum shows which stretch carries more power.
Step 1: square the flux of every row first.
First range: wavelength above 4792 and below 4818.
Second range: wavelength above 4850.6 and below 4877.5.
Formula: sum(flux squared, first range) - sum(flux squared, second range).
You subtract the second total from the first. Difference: 1.58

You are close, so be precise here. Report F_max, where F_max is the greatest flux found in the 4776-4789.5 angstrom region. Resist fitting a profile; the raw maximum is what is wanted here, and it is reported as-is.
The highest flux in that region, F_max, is 0.7746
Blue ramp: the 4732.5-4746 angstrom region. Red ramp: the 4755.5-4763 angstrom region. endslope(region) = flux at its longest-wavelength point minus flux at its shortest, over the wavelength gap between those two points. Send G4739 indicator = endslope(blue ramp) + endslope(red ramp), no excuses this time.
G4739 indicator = 0.014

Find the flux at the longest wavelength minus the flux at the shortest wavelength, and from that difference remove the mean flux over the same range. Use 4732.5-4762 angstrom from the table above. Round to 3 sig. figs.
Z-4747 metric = -0.713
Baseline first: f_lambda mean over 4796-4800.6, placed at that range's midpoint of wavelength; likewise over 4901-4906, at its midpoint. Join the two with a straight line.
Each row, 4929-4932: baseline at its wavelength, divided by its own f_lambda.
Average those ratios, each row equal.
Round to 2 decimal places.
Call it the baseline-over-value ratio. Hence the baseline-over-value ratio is 1.01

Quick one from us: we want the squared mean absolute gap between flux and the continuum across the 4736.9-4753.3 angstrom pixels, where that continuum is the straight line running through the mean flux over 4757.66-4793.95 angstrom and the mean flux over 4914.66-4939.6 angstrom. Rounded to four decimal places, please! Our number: 0.0011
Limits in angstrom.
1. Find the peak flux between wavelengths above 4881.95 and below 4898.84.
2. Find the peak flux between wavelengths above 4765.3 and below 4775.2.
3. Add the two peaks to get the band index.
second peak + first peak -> 1.58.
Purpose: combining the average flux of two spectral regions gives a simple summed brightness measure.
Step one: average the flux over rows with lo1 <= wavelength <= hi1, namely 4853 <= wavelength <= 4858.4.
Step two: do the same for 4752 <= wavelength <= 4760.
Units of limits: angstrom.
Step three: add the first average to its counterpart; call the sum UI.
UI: 1.45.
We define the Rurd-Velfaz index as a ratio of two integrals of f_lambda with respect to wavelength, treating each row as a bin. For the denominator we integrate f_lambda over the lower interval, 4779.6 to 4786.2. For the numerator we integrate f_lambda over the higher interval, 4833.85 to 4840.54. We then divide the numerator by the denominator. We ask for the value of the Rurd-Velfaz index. 1.00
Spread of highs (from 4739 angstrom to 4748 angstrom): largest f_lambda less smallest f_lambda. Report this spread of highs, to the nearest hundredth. 0.11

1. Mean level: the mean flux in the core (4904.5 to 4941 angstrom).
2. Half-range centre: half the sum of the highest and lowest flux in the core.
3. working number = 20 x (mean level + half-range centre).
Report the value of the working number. 29.0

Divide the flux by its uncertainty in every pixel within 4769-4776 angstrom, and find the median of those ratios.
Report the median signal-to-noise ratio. 20.6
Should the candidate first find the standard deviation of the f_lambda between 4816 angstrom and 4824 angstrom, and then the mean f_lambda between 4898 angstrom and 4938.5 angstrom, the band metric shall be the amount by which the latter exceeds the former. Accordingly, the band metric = 0.72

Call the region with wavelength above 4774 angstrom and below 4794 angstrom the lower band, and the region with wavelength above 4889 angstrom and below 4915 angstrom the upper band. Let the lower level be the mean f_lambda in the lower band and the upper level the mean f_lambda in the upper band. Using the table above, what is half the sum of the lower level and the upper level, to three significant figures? 0.743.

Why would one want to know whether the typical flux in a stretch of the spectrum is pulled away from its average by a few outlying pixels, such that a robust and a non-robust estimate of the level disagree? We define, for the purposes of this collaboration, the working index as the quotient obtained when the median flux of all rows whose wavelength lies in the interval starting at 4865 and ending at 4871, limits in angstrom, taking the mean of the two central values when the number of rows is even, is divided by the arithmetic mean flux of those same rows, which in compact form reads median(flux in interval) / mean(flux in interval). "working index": 1.00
